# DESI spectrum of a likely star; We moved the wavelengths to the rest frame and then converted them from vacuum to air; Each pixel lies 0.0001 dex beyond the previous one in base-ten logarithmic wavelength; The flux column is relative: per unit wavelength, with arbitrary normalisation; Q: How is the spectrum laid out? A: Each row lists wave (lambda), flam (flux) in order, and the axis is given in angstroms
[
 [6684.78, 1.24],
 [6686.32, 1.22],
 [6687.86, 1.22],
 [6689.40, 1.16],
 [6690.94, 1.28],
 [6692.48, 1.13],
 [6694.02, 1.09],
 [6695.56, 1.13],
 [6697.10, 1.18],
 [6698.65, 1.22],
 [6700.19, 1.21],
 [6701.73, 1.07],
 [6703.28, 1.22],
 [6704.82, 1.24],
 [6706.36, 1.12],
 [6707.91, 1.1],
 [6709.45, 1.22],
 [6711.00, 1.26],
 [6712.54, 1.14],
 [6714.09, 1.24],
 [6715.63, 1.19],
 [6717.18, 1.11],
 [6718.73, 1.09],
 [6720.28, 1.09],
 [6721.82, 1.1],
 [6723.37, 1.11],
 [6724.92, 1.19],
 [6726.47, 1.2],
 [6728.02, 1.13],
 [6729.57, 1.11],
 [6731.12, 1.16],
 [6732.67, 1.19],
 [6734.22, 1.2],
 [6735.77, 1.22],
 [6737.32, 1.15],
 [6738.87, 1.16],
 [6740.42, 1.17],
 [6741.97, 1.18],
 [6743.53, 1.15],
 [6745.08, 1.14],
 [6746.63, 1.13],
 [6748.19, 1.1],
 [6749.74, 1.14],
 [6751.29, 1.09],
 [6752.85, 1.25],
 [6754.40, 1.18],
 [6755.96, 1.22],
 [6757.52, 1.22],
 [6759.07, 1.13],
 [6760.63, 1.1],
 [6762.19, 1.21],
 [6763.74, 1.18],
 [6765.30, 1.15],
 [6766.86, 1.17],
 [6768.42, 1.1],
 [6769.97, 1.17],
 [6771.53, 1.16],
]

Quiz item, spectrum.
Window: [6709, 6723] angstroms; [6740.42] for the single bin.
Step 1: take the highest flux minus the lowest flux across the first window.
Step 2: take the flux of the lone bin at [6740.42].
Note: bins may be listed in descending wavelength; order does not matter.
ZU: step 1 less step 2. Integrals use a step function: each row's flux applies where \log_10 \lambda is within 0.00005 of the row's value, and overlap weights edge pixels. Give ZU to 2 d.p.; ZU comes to -1.00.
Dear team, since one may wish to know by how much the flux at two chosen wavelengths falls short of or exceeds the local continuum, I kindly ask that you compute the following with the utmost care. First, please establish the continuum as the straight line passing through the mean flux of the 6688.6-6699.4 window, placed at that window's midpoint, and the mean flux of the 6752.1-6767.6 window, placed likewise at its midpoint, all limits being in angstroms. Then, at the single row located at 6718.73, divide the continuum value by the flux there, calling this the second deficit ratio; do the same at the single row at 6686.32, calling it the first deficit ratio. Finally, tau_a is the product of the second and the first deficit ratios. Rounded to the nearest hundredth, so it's 1.03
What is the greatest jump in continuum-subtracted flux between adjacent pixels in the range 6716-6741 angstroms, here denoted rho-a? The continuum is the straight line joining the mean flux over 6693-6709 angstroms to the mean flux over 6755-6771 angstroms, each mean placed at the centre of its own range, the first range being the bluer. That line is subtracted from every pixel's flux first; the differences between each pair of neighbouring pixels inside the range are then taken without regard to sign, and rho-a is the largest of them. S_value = 0.080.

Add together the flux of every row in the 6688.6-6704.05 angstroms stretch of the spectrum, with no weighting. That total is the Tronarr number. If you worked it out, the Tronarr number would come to 11.7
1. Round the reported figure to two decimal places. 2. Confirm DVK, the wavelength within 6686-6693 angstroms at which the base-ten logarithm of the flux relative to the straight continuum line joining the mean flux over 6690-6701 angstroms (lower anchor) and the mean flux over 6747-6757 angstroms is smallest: 6692.48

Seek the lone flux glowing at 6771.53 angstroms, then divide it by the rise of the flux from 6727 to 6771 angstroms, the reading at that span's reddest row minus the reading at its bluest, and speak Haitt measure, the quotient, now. 29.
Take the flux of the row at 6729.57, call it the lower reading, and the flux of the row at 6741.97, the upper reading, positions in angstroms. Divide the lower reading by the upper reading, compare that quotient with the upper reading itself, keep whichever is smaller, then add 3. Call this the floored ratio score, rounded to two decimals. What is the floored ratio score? 3.94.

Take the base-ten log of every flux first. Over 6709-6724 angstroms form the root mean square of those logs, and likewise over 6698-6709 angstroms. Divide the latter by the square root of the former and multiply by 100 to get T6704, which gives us 27.7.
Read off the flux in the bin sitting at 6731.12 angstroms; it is 1.16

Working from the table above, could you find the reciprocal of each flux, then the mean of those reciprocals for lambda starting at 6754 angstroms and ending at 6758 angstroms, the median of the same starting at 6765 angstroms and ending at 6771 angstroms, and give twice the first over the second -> 1.92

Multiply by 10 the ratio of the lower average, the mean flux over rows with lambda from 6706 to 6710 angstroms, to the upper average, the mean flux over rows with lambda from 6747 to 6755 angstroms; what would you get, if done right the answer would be 10.0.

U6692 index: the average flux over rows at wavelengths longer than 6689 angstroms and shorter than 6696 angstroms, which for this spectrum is 1.16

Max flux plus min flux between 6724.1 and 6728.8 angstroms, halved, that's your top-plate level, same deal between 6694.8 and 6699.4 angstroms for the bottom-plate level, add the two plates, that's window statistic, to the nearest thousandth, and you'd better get 2.340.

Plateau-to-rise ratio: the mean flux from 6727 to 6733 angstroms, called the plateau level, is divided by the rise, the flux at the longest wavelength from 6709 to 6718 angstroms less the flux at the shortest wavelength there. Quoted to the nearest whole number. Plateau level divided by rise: -10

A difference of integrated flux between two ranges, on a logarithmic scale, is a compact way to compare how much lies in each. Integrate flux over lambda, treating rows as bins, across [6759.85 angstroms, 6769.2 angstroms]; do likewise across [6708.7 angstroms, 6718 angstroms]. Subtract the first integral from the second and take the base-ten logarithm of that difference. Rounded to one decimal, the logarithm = -0.5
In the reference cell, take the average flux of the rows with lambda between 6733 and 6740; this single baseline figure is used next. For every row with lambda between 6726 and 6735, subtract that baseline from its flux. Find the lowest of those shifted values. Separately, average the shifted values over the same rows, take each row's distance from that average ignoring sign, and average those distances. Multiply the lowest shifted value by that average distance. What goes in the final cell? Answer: -0.0023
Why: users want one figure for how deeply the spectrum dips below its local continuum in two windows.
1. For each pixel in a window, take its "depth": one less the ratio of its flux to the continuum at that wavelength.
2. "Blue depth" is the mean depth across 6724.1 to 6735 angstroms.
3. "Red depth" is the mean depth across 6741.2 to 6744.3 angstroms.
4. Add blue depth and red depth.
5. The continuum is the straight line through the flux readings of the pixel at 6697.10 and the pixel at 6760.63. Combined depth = -0.06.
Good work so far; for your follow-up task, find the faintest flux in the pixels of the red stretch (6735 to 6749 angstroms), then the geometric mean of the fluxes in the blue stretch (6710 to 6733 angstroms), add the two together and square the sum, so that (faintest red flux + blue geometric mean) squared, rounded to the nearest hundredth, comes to 5.08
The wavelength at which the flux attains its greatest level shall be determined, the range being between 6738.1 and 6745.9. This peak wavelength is 6741.97 angstroms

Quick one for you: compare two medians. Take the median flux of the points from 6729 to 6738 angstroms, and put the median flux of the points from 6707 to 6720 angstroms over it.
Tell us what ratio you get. 0.991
